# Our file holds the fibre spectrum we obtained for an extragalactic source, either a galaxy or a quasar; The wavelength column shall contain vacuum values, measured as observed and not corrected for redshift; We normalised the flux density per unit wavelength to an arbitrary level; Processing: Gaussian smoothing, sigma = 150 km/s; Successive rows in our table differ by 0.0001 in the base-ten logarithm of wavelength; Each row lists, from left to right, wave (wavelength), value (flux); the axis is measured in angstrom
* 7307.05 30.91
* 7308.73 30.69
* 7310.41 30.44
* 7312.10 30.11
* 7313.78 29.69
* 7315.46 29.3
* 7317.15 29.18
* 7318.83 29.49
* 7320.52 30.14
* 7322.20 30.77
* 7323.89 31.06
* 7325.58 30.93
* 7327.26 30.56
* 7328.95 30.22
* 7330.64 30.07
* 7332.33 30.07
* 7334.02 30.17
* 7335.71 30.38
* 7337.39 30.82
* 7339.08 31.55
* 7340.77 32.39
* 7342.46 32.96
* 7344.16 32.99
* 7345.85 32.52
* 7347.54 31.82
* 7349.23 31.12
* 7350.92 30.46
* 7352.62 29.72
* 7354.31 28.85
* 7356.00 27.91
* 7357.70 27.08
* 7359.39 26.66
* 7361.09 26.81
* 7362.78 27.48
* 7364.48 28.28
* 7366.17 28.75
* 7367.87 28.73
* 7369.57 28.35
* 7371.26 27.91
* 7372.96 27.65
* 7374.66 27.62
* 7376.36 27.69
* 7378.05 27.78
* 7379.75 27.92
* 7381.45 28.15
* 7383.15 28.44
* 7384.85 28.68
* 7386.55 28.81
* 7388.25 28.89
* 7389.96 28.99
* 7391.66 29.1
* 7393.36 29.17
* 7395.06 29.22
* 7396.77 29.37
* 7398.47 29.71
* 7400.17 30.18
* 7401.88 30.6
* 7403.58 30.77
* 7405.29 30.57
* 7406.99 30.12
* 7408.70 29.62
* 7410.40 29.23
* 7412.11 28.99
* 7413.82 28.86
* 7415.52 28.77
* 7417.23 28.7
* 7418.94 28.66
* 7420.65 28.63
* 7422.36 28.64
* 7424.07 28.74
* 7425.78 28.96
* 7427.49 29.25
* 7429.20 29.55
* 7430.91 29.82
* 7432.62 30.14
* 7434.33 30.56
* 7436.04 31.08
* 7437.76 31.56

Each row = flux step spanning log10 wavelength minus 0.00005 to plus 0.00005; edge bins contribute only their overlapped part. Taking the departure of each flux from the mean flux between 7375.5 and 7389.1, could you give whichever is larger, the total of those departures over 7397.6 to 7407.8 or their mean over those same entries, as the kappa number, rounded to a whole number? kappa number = 12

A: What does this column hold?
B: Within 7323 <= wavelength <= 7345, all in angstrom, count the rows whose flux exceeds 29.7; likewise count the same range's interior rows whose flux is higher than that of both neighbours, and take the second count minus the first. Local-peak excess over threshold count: -13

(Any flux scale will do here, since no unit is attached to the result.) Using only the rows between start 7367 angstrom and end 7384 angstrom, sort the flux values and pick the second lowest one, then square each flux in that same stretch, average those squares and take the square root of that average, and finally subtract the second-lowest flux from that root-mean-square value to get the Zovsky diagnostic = 0.4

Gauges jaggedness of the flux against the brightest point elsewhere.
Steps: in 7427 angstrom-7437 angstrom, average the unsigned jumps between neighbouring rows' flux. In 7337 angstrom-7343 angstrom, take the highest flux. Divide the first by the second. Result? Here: 0.0111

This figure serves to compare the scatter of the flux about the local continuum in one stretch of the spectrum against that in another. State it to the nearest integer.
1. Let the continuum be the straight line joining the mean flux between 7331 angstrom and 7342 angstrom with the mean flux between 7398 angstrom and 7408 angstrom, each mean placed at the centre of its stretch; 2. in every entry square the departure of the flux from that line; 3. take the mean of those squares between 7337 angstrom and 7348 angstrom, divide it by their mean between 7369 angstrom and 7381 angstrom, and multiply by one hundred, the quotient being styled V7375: 30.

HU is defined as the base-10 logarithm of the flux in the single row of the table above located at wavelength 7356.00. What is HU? 1.45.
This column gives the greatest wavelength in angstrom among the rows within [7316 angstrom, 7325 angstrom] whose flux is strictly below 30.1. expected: 7318.83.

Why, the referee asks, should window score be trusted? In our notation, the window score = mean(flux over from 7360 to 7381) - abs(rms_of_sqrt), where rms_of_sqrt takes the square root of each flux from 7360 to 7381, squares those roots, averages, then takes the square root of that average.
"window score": 22.6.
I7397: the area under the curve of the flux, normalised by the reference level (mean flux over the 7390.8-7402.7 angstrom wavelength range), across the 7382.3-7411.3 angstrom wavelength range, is 29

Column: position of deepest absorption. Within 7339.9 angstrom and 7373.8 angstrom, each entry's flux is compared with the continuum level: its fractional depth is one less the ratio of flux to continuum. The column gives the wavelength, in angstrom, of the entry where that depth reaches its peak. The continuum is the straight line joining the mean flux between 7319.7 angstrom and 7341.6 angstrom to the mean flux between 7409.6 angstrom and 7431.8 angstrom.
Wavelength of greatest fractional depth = 7359.39 angstrom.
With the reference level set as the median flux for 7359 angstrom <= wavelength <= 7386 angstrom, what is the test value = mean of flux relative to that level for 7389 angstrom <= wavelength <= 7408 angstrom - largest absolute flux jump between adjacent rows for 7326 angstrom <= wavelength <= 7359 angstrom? 0.13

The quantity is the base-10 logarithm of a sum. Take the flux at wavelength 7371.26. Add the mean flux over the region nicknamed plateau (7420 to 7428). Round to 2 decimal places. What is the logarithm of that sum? 1.75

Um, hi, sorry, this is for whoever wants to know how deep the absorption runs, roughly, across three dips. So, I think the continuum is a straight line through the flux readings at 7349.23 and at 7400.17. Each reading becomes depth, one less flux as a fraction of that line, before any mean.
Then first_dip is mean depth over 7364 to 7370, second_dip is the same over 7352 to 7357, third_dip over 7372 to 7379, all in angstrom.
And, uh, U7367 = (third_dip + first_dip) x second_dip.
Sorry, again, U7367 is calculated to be 0.012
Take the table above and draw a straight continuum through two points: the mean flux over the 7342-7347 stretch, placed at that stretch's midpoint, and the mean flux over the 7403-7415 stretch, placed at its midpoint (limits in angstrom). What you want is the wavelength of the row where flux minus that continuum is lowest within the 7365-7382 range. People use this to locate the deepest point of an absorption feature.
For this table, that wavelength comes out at 7372.96 angstrom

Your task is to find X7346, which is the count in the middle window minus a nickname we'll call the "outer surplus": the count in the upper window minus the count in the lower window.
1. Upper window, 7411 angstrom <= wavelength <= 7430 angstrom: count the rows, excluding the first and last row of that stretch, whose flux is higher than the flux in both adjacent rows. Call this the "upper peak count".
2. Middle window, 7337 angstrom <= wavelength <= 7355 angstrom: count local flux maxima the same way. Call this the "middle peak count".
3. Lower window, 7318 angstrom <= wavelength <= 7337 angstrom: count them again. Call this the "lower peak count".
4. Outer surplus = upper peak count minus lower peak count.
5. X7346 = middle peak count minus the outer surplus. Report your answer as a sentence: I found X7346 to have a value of 2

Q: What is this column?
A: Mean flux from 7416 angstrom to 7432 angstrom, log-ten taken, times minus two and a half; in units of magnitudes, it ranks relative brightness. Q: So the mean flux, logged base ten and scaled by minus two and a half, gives -3.66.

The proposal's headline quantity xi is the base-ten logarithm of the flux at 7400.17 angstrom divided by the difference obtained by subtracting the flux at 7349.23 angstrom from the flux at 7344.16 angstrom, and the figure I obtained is 1.2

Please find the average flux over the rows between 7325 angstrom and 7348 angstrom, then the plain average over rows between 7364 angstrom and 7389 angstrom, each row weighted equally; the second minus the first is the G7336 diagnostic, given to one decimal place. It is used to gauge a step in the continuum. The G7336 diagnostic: -3.0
